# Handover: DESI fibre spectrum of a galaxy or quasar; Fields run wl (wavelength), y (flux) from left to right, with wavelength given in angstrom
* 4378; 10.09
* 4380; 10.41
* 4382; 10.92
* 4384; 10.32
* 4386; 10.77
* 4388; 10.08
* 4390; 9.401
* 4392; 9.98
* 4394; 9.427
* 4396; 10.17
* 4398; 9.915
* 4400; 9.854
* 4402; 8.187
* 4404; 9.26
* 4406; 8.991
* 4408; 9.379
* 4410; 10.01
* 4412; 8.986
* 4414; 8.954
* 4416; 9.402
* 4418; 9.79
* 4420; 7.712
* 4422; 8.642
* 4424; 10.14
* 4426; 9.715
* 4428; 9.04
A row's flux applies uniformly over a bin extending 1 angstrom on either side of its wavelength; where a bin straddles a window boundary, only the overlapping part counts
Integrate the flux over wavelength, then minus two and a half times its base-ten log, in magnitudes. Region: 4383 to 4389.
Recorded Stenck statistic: -4.5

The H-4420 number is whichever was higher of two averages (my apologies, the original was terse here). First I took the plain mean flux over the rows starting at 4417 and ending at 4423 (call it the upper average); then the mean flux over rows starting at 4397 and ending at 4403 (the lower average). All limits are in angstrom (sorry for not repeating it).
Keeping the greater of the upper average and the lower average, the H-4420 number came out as 9.3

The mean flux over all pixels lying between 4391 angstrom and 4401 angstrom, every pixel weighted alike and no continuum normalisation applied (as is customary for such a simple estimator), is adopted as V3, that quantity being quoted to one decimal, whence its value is 9.9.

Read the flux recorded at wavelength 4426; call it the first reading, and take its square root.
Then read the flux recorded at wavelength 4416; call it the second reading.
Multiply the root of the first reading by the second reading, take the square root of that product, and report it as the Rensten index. 5.41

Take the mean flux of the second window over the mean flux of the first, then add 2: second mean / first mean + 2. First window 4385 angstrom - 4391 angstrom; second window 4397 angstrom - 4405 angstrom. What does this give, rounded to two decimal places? 2.92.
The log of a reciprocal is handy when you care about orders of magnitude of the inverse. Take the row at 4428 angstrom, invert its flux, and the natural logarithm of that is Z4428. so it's -2.20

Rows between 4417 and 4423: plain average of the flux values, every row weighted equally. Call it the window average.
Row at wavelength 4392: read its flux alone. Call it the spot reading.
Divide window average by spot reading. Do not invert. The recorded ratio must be 0.87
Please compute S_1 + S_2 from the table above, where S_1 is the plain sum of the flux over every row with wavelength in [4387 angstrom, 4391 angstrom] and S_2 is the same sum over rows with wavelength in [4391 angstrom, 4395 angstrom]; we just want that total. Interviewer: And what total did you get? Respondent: 38.9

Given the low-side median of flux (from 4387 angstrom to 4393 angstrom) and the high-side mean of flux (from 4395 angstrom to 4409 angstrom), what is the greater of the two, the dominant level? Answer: 10.0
